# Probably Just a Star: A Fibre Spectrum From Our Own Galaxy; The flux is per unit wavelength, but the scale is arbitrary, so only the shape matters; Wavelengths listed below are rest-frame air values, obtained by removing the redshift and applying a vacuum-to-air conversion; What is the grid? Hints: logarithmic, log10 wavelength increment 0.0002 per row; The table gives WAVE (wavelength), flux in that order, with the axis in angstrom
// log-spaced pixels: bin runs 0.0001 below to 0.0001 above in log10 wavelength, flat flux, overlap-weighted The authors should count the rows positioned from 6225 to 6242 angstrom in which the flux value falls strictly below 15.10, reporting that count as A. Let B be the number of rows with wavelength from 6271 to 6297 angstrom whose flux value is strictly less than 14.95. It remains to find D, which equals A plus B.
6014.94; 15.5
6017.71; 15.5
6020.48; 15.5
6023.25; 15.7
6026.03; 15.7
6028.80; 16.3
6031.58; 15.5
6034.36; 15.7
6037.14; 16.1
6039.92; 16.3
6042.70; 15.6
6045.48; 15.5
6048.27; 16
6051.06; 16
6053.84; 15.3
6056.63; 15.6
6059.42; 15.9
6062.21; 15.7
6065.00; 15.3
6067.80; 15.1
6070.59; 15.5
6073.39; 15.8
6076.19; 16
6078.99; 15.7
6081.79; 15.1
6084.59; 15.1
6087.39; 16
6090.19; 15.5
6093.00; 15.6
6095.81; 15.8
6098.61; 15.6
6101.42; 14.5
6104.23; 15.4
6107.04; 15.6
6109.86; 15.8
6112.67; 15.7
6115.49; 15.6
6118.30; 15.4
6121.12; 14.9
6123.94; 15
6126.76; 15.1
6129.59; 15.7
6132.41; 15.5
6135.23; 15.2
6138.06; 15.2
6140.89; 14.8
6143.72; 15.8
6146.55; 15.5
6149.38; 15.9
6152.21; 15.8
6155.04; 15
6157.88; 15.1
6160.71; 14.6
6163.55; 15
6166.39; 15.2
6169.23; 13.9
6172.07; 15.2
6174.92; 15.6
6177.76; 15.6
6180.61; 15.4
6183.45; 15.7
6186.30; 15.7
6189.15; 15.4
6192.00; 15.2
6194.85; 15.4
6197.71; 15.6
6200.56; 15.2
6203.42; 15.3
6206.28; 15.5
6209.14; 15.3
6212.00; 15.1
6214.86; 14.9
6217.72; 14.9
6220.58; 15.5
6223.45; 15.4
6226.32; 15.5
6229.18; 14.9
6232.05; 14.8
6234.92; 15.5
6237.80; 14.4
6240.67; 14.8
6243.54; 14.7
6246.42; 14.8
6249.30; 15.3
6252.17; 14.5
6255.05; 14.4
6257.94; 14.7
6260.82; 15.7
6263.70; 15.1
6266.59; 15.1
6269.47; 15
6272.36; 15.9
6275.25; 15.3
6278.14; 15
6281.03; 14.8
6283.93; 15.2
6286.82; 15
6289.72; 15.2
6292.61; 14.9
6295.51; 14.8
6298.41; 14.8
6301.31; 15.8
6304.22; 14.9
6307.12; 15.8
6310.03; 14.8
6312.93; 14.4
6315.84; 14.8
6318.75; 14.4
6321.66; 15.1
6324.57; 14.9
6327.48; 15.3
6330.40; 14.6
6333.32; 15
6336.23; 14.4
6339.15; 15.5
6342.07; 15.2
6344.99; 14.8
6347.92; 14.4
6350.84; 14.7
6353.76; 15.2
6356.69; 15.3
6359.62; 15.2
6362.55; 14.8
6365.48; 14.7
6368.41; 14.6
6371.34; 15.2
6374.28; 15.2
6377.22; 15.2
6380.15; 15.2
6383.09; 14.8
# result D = 7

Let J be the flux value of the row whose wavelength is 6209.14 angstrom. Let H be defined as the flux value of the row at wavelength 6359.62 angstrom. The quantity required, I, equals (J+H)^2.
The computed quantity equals 930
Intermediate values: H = 15.2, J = 15.3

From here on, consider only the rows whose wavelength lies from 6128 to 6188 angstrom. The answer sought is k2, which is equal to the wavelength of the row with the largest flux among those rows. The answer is 6149.38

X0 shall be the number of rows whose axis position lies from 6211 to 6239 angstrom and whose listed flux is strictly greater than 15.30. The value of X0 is 4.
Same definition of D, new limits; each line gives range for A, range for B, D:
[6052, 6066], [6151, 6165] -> 1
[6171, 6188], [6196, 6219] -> 2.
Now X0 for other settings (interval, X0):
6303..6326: 1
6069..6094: 7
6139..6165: 4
